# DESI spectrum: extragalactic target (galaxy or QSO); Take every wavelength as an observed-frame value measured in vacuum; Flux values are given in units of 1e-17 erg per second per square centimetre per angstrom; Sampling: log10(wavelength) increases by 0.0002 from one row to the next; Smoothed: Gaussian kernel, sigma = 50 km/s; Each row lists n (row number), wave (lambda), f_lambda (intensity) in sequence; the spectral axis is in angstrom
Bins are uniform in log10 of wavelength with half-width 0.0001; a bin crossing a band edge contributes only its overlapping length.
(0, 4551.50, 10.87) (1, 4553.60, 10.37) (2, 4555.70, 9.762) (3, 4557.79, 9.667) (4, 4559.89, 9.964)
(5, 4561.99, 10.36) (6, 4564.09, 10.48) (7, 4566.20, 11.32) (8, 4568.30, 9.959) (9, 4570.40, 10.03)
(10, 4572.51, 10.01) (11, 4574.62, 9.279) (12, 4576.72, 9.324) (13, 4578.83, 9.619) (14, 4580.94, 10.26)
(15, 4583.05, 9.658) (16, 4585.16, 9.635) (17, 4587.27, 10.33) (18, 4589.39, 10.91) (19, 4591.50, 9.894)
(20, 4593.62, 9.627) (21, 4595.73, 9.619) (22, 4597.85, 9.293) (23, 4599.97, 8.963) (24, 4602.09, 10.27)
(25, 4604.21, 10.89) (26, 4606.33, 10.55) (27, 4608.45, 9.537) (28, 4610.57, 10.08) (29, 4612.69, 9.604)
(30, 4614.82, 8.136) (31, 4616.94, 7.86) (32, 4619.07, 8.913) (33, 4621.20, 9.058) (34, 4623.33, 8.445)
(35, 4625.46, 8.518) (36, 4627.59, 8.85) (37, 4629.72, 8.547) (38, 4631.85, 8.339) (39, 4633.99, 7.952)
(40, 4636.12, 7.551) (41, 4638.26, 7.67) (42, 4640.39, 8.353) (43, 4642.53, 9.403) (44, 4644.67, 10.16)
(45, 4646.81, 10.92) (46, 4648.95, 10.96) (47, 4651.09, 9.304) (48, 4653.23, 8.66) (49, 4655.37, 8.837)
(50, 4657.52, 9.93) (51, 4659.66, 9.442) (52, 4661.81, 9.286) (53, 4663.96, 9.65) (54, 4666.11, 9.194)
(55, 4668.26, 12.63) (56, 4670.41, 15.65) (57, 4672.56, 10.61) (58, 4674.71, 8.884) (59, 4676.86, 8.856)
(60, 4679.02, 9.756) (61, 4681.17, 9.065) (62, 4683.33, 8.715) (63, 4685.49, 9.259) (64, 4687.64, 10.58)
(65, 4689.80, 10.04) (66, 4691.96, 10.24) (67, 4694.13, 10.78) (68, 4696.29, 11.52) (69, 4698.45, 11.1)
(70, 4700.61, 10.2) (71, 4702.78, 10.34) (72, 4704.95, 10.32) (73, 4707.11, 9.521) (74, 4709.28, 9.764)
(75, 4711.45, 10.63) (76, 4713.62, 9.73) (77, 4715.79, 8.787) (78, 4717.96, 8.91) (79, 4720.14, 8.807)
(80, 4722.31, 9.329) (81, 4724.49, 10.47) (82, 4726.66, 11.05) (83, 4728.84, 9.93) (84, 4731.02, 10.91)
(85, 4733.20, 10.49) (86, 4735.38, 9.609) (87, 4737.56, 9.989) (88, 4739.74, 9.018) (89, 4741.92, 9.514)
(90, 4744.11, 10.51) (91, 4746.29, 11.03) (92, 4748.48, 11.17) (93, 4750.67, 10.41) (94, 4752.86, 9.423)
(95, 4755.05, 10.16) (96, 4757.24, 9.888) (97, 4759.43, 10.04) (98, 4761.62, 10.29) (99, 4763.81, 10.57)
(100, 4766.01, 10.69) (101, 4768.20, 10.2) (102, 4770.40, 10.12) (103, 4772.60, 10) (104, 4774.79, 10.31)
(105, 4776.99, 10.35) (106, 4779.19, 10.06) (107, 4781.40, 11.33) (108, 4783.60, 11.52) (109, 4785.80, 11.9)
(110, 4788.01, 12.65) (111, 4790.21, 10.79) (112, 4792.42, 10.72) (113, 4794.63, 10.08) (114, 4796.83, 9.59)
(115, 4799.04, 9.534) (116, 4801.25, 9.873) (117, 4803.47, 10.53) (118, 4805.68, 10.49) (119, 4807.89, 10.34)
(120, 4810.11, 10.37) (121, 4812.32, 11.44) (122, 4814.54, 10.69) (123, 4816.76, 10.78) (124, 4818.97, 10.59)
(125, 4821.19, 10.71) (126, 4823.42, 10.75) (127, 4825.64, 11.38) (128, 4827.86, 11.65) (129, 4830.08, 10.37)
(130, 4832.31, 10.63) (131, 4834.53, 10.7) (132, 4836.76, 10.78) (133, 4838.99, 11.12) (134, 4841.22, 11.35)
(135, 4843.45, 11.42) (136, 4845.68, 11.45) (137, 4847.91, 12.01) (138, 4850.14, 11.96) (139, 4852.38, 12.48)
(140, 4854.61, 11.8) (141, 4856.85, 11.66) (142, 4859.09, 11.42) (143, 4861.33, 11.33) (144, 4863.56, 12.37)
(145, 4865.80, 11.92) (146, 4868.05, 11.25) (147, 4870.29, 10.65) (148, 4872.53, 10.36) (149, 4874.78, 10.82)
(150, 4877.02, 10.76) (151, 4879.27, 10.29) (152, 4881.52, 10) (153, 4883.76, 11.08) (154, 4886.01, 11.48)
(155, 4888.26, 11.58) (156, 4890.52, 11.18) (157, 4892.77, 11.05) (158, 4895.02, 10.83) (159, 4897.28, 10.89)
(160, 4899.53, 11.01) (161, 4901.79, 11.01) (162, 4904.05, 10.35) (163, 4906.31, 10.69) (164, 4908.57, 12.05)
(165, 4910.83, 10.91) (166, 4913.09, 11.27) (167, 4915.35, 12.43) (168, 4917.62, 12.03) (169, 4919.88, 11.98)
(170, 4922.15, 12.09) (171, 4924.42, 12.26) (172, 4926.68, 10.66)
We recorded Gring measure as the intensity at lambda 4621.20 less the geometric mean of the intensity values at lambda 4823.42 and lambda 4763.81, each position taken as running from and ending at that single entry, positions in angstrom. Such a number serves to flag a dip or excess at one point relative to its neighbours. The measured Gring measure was -1.6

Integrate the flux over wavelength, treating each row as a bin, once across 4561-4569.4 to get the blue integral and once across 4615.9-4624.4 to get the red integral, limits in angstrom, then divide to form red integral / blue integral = 0.82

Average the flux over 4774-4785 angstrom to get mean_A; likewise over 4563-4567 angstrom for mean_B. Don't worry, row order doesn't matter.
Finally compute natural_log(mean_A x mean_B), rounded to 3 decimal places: 4.760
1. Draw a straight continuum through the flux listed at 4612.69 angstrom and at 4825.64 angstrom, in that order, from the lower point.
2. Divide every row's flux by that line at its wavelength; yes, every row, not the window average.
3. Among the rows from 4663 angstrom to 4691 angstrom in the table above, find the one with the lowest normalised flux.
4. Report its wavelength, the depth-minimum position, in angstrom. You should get 4683.33 angstrom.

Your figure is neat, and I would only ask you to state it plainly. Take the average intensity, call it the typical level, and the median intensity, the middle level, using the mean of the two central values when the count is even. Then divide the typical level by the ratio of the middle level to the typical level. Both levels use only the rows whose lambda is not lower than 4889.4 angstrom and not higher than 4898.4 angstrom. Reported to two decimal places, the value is 11.01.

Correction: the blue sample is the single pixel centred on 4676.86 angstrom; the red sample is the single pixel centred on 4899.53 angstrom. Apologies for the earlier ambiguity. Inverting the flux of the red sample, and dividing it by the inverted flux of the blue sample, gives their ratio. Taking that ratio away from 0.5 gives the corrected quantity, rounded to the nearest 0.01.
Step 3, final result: -0.30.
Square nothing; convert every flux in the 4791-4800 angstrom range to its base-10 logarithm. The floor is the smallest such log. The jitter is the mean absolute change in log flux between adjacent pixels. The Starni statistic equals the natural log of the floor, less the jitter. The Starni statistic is -0.038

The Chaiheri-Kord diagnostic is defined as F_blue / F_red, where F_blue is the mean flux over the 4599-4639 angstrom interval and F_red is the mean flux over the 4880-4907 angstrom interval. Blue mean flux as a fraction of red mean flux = 0.82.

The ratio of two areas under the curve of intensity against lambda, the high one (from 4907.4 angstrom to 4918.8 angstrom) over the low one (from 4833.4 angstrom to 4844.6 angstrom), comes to 1.08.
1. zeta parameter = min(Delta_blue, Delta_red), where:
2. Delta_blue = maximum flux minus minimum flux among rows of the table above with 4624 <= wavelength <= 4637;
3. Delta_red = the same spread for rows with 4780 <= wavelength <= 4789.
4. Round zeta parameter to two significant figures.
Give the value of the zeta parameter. 1.3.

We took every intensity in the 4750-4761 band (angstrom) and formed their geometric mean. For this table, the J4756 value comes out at 10.0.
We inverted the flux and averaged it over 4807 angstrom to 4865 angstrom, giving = 0.089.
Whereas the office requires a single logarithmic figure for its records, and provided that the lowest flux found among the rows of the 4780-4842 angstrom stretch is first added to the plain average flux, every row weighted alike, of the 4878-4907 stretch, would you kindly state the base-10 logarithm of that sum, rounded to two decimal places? 1.31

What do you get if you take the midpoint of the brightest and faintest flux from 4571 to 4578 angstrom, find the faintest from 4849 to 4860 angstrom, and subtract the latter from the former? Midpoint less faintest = -1.8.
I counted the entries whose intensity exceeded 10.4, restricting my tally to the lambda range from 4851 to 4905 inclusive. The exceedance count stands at 20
